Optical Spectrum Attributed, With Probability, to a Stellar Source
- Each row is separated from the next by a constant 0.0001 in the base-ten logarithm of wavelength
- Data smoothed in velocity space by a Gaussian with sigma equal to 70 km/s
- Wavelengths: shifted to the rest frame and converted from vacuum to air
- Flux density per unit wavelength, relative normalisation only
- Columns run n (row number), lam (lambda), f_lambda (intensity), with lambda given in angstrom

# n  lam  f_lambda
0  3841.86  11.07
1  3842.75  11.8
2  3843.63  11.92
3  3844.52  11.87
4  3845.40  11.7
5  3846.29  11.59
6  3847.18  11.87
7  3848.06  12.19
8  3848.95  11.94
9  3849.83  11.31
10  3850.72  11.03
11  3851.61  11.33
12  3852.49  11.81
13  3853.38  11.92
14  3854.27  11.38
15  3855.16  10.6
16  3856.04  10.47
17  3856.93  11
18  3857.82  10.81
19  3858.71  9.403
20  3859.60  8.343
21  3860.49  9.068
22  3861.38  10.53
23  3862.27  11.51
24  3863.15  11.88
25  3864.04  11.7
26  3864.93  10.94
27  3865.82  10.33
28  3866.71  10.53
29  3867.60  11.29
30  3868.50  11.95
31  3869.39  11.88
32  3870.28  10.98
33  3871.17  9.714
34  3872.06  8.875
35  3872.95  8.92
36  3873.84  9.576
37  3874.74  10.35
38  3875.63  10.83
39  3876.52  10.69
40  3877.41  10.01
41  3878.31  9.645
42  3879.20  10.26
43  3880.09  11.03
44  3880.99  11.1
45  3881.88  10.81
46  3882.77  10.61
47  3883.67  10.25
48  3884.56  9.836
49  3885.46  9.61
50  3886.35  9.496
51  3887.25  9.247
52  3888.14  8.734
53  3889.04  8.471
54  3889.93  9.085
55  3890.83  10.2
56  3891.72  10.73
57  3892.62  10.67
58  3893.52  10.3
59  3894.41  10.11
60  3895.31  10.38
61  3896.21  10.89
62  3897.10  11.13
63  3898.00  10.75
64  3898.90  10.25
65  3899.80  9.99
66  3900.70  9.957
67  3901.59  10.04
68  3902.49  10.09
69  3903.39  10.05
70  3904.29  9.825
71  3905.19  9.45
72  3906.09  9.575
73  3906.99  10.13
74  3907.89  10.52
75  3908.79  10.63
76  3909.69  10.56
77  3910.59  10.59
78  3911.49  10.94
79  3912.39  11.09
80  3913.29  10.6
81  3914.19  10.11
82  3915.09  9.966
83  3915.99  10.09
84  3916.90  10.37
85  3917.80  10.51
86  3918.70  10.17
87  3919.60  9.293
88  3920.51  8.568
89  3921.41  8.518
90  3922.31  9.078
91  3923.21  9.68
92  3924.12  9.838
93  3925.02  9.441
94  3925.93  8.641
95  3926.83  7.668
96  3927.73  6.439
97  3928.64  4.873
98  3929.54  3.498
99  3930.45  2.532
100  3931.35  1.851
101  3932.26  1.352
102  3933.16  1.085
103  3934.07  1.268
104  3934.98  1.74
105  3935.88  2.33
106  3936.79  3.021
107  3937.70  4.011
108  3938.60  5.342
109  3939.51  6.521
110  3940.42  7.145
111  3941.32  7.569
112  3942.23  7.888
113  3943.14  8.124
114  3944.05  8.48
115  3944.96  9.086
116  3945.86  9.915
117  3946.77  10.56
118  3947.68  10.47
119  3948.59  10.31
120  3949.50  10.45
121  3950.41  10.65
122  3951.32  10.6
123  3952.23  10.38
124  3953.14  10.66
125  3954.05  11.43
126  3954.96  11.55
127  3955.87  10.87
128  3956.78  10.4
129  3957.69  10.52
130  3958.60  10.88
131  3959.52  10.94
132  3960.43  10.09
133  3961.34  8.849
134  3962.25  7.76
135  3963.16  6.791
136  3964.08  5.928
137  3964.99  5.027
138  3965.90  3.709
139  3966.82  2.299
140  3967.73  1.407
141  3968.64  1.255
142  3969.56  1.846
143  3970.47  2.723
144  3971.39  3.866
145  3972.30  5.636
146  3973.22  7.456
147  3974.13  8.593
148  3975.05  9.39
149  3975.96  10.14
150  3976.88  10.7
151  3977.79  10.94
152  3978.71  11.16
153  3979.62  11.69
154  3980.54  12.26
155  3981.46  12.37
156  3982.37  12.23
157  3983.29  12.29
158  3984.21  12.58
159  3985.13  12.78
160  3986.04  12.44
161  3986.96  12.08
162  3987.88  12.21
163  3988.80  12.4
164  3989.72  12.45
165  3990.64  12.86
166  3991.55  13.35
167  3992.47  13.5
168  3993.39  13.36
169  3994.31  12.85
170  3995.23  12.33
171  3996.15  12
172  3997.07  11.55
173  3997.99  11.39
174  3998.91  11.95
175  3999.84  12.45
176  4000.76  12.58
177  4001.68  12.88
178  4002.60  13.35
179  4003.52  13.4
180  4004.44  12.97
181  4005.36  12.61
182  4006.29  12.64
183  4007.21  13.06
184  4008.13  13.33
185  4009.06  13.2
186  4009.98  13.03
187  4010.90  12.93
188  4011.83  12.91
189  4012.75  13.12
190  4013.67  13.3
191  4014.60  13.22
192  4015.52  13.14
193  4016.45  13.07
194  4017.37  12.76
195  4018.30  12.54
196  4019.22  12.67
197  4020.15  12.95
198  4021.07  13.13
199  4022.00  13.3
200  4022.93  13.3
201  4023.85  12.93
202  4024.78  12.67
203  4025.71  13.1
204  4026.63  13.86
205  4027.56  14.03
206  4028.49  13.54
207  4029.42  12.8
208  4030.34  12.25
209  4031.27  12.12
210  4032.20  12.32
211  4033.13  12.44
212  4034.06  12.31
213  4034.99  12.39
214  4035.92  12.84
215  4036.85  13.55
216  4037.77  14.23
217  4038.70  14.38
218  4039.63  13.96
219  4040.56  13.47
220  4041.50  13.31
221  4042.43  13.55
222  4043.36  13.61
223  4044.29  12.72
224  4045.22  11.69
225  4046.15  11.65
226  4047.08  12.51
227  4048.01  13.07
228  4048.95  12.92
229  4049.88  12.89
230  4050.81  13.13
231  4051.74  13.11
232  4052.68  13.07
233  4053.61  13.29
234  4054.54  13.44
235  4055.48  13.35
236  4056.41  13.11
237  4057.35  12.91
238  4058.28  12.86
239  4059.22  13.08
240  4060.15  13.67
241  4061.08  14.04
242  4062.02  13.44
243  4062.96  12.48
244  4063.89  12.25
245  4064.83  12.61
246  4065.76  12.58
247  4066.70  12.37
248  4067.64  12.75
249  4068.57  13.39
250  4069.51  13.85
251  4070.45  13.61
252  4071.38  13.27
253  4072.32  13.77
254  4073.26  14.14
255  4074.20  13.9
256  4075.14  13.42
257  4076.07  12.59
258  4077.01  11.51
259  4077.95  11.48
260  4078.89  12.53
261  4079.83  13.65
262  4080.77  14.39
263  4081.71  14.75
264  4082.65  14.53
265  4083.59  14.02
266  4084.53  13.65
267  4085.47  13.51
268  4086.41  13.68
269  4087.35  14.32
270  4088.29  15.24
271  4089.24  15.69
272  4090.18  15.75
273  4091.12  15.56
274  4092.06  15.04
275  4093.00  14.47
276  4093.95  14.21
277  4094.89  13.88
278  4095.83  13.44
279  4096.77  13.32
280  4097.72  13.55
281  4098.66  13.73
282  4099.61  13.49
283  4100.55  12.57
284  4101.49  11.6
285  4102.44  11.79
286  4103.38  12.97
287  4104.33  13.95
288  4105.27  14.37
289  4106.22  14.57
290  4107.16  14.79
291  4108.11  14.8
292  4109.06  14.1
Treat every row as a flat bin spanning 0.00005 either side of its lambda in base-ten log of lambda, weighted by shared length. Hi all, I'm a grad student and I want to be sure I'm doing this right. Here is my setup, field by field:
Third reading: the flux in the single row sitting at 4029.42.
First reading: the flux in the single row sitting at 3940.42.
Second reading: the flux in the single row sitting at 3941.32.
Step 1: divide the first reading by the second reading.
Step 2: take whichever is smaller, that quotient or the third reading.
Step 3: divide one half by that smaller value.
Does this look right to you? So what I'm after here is 0.53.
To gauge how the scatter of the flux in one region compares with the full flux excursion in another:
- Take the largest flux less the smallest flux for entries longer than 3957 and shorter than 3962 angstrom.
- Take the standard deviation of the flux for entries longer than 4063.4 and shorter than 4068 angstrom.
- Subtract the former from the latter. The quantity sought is -1.9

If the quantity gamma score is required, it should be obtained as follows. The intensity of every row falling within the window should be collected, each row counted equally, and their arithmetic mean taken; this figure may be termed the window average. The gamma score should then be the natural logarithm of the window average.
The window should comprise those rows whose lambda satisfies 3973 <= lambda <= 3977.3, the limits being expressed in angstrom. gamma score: 2.23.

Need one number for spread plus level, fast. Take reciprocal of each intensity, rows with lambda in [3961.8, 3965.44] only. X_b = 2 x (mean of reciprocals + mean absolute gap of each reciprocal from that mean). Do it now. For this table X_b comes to 0.37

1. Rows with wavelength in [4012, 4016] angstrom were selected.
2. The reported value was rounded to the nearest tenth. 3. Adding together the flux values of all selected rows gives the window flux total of 52.8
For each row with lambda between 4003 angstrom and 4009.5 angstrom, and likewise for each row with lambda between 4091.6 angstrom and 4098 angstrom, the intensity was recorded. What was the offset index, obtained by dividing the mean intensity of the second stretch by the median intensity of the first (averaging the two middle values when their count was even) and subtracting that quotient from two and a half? 1.4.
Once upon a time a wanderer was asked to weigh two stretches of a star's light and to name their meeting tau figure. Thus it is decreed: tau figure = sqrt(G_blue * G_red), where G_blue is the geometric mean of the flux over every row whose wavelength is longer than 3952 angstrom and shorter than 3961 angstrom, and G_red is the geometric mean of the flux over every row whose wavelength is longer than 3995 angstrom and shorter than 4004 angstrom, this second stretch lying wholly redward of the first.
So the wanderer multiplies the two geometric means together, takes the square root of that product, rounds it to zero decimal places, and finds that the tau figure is 12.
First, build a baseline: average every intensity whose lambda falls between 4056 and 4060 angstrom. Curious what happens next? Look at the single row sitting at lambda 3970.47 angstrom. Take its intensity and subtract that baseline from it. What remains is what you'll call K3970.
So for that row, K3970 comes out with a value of -10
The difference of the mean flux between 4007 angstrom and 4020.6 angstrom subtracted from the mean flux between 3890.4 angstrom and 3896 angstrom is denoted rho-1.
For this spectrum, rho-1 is -3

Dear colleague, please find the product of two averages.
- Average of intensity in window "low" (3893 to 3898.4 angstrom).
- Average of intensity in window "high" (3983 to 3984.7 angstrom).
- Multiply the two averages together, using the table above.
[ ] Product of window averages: 132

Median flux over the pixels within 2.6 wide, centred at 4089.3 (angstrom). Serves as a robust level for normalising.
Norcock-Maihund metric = 15.7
